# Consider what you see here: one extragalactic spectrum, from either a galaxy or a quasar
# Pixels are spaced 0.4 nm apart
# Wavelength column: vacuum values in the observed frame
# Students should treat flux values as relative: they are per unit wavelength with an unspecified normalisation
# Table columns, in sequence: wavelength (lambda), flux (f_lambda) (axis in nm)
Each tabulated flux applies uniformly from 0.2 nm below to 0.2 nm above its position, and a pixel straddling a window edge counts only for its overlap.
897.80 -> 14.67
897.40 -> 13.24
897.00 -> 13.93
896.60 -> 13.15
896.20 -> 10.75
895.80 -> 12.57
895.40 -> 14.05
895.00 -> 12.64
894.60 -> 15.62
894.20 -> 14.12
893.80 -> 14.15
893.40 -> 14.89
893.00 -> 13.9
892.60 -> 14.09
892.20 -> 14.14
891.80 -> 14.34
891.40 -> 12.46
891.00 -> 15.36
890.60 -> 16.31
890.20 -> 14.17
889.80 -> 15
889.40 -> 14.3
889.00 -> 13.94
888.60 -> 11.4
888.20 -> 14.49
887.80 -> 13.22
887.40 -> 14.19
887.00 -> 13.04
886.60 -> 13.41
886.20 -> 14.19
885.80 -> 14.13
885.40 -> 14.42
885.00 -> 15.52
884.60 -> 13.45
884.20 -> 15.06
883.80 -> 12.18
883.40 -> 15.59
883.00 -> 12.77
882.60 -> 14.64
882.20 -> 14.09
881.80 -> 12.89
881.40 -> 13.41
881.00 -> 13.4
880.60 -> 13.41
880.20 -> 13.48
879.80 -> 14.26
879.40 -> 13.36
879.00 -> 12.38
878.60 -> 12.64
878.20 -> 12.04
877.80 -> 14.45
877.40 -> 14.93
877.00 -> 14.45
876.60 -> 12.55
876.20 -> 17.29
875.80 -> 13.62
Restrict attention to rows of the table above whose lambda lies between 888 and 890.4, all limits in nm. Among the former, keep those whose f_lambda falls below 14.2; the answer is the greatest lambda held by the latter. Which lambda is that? 890.20 nm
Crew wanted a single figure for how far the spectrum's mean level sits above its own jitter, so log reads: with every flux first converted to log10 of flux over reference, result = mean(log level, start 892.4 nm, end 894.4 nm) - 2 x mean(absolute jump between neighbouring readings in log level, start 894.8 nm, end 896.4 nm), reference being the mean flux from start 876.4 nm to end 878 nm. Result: -0.104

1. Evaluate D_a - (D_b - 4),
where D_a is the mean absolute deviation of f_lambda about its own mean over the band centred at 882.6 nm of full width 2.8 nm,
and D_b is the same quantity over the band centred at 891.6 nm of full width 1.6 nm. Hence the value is 4.15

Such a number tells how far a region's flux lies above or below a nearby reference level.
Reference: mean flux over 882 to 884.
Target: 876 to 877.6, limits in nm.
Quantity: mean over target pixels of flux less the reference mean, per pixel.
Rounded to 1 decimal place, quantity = 1.0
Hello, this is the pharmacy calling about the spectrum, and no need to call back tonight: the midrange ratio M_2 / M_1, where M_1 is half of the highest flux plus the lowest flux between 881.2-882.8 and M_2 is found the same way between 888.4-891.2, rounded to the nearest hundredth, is 1.01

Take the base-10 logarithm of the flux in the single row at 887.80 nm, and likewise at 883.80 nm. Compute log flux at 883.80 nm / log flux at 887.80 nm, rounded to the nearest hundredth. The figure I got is 0.97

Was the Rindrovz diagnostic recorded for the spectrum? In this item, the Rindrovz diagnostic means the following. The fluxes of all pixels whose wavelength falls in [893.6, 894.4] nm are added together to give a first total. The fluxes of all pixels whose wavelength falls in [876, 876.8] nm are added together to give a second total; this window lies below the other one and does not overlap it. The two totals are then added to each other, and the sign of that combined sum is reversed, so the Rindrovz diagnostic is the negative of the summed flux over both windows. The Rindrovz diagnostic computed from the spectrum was -58.1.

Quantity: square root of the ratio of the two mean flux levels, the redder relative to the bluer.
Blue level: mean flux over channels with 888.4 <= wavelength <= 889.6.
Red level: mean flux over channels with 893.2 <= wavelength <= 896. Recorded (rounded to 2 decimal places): 1.03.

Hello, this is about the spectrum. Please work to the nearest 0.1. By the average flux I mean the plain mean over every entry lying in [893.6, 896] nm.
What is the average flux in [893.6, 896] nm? 13.9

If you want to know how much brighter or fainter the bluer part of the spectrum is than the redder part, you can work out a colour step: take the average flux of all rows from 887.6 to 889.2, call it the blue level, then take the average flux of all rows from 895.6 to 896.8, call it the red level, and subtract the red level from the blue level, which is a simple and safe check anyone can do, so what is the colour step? 1.1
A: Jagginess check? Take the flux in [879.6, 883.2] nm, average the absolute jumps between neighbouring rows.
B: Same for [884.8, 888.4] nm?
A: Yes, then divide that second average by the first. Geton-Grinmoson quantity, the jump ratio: 1.2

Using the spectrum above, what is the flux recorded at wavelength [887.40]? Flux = 14.19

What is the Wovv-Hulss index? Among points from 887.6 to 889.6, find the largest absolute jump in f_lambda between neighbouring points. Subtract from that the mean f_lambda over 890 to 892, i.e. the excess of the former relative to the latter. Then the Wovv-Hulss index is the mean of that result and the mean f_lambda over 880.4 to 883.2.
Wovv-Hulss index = 1.04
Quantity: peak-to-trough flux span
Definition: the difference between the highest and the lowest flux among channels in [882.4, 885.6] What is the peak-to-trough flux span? 3.4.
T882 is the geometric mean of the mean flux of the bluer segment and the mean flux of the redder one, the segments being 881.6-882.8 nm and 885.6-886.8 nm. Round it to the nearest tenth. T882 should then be 13.9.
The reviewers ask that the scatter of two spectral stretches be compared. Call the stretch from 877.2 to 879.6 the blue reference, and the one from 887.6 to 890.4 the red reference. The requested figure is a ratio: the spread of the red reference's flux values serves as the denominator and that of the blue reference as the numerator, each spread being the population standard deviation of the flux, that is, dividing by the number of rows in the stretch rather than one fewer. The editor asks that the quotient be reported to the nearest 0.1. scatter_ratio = 1.0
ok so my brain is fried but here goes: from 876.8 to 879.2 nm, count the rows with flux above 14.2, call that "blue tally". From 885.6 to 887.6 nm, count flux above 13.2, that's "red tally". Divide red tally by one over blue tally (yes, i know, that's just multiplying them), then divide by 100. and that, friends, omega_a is 0.12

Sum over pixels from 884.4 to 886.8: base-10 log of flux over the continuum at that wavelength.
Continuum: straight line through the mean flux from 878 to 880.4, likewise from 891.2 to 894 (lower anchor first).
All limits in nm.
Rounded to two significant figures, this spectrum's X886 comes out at 0.13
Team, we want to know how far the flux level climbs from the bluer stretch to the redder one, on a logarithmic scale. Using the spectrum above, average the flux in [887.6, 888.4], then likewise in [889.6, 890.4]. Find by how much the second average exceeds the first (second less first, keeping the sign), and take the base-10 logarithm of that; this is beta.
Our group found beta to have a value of -0.1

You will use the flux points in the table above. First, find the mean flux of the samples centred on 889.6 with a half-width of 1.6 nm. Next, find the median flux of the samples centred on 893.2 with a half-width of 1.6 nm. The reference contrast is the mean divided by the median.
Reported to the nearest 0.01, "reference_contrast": 1.02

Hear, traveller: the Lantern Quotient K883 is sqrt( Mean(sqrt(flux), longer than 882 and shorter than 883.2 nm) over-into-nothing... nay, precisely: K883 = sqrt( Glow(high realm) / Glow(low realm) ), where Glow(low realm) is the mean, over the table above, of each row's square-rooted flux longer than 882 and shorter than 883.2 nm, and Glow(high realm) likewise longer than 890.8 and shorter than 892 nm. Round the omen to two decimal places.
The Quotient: 1.00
